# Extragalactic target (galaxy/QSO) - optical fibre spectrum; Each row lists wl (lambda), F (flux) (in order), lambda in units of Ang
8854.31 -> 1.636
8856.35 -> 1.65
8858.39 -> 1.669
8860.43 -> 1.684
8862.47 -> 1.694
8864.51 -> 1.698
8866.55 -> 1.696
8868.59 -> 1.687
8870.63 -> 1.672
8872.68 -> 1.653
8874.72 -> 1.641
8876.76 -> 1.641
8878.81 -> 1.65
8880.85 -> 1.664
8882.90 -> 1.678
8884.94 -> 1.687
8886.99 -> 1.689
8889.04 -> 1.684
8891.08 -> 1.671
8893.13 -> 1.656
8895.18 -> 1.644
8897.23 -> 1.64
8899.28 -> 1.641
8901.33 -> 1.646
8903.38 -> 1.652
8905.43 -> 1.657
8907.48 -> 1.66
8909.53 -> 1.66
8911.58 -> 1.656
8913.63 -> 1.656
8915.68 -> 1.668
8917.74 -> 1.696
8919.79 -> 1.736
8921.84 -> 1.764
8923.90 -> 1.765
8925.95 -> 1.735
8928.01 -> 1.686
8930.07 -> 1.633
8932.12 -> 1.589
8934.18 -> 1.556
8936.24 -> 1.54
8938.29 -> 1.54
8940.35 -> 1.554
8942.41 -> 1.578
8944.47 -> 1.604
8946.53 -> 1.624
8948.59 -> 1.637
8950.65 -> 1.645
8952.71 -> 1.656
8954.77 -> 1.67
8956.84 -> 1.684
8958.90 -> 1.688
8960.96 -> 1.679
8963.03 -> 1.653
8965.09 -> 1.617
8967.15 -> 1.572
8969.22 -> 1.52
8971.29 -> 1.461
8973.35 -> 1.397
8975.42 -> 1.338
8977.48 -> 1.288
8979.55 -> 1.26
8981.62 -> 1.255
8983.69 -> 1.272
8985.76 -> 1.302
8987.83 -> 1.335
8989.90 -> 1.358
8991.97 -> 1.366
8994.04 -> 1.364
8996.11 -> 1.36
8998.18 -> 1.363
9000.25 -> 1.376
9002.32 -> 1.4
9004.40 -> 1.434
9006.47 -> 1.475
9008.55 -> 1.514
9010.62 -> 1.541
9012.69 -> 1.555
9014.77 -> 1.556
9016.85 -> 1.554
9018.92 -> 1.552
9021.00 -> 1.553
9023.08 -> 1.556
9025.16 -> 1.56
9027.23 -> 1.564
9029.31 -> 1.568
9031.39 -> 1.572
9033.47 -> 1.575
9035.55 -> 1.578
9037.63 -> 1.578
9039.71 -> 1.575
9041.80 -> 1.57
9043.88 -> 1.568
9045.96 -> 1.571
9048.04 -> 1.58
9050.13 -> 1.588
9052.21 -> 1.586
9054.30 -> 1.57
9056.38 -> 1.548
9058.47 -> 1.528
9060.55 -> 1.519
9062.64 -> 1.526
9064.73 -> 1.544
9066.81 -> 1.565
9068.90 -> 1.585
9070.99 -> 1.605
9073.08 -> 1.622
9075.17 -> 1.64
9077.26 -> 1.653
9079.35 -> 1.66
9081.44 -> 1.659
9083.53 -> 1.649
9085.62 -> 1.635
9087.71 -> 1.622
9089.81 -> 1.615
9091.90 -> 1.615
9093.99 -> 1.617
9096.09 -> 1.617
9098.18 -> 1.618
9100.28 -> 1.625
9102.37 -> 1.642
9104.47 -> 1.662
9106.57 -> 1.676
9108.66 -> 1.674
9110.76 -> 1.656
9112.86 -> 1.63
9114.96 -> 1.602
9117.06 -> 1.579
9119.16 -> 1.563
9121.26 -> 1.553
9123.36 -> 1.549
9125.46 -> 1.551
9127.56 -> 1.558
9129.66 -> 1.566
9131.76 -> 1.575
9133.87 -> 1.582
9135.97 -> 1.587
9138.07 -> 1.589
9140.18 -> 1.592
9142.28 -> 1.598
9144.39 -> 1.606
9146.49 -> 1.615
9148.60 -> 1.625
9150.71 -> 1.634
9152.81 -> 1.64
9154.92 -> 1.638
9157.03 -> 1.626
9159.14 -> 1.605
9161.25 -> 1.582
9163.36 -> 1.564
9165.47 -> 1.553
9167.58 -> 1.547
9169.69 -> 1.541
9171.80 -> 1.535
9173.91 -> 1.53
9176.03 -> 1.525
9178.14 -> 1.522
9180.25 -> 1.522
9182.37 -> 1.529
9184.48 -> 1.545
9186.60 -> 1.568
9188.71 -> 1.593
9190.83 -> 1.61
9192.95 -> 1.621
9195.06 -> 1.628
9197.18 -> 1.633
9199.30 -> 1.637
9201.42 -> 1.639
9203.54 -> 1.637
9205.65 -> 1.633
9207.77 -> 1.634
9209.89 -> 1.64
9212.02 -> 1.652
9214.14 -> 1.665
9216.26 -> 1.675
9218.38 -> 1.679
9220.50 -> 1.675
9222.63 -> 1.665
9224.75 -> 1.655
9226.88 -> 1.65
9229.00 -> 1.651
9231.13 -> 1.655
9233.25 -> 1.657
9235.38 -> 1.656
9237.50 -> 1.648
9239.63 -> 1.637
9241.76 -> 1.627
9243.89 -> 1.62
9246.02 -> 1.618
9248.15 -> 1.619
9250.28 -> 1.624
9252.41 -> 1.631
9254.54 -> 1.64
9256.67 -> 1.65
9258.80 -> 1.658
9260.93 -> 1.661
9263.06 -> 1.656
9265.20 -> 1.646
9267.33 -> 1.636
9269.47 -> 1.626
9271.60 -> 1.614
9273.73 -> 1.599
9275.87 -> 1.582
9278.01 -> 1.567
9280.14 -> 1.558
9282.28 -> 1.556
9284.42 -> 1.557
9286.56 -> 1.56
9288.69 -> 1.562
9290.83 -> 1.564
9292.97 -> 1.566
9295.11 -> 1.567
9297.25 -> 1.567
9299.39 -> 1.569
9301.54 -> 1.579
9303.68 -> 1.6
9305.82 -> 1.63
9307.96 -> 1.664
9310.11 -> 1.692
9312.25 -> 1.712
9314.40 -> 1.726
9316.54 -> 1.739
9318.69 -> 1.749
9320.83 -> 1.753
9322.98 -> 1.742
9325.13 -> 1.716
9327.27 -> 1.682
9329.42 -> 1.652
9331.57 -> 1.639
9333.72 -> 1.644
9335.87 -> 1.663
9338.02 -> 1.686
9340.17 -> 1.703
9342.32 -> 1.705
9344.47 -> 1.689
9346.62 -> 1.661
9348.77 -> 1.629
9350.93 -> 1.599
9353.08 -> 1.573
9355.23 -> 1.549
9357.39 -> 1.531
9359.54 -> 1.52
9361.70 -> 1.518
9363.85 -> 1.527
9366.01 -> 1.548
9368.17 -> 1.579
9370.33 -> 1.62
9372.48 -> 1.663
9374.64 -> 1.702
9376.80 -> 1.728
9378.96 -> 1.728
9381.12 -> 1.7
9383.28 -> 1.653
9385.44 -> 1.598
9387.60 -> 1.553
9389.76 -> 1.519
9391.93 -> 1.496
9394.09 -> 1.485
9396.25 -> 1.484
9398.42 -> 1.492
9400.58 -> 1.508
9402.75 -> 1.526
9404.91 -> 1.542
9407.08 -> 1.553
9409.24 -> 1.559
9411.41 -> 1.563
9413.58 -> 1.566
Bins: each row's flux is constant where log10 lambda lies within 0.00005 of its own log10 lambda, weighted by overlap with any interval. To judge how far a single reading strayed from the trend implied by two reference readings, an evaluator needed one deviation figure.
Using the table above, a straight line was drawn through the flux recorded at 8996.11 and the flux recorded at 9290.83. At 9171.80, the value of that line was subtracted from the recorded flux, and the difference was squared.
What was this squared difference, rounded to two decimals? 0.00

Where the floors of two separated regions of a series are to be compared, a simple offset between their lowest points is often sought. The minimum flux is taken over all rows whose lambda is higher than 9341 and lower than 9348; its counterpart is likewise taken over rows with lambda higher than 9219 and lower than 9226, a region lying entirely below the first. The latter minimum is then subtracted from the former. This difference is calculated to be 0.01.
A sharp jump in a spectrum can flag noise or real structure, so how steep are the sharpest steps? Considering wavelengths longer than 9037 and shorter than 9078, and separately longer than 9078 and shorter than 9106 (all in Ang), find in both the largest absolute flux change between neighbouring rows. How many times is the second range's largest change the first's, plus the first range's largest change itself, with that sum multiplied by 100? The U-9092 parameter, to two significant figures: 93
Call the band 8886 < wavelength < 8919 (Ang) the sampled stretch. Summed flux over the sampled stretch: 27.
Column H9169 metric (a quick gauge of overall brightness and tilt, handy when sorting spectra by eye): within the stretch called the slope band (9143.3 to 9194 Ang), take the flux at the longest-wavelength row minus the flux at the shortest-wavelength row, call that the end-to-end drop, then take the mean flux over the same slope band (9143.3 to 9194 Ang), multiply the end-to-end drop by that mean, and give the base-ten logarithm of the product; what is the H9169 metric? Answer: -1.6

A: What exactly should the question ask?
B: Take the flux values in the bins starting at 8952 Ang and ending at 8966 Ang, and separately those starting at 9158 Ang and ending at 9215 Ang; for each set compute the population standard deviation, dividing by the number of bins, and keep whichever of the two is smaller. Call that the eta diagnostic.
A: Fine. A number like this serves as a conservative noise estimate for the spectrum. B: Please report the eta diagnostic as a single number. 0.023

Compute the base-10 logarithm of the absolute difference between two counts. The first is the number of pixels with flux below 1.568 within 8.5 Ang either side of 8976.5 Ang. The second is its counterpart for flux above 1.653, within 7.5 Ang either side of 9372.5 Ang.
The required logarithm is 0.60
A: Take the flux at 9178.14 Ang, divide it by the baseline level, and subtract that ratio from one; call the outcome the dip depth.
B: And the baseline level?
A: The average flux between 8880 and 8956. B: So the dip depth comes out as 0.08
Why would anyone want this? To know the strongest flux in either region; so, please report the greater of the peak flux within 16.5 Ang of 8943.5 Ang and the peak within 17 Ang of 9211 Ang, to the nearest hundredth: 1.69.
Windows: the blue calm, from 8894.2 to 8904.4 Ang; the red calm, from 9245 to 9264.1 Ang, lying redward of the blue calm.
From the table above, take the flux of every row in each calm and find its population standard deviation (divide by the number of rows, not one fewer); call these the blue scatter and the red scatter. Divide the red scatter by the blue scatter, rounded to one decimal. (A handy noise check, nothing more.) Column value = 3.8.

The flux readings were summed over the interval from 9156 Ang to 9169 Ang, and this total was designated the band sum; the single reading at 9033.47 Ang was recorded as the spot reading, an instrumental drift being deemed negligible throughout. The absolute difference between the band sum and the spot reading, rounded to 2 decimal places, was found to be 7.90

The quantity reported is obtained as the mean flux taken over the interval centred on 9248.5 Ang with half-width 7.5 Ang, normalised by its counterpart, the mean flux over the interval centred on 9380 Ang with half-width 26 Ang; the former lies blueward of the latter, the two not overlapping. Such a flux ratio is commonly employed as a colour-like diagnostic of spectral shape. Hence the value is 1.03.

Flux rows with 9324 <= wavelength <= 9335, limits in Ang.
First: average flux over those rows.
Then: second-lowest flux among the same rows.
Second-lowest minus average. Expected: -0.023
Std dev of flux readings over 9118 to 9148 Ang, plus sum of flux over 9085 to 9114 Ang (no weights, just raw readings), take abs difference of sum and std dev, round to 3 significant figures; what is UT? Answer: 22.9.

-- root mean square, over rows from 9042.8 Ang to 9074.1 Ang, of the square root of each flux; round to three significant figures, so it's 1.25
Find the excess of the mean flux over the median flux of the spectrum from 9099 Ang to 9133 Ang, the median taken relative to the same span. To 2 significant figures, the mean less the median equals 0.013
